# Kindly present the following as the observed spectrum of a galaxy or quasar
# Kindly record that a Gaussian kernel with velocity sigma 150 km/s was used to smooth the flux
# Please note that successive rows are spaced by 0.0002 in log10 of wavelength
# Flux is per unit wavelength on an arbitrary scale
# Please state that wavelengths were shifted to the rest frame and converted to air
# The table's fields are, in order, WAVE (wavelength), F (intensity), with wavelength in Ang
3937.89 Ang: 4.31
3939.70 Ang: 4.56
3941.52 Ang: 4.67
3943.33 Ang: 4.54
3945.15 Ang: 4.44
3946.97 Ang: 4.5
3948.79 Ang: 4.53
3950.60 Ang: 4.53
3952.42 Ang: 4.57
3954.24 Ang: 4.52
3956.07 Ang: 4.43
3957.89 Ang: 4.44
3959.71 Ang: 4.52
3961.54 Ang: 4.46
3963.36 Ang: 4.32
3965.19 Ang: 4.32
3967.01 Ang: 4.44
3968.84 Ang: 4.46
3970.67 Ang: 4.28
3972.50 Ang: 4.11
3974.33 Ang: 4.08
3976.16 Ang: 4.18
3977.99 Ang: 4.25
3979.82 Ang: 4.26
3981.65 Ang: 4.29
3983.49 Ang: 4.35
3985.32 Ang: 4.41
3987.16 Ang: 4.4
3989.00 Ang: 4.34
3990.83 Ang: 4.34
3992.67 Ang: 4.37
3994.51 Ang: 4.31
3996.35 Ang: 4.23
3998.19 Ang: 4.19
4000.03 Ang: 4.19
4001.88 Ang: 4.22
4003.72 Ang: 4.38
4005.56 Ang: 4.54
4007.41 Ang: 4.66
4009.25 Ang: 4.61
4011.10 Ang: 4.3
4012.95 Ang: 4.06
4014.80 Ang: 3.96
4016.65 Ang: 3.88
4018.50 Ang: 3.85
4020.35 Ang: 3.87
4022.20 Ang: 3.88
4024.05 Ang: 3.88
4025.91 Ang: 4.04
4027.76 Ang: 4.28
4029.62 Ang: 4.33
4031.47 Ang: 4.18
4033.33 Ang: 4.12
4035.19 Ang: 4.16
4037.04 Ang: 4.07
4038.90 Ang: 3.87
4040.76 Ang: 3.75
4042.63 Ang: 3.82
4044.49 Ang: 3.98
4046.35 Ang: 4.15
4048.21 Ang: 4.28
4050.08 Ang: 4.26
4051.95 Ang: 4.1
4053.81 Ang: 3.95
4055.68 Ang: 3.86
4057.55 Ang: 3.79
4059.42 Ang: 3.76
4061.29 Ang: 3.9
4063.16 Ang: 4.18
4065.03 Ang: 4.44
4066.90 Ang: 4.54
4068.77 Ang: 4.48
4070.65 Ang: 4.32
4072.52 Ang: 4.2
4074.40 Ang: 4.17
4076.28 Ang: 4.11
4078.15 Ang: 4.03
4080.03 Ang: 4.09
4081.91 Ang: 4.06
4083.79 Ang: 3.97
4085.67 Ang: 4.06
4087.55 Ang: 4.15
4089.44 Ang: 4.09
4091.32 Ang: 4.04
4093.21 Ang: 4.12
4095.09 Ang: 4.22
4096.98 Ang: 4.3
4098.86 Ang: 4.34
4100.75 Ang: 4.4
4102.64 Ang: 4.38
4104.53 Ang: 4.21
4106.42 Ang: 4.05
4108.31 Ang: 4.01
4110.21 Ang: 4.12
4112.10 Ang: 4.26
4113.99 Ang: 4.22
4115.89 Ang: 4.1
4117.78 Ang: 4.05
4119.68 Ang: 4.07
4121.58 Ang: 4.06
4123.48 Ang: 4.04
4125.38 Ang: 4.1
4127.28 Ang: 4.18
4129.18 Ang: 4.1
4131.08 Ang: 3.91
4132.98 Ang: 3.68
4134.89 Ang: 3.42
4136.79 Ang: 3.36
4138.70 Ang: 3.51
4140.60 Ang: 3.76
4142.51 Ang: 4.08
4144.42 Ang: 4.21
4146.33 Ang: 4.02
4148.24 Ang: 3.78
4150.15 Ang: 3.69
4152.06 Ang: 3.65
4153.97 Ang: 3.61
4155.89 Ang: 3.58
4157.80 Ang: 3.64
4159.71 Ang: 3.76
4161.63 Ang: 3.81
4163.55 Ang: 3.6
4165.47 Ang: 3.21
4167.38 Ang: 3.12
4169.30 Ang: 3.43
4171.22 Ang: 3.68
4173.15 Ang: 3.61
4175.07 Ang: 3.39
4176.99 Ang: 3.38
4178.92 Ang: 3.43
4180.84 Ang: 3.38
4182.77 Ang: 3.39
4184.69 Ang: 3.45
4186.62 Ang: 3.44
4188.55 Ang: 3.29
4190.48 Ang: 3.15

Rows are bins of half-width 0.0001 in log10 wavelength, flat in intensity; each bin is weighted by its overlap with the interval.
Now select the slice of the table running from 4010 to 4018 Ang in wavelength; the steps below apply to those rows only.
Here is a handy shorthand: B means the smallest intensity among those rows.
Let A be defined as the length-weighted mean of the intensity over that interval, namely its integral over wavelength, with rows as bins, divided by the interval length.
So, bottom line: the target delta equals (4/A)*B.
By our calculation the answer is 3.83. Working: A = 4.05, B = 3.88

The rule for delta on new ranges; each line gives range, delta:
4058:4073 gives 3.57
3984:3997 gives 3.89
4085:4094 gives 3.95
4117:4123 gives 4.00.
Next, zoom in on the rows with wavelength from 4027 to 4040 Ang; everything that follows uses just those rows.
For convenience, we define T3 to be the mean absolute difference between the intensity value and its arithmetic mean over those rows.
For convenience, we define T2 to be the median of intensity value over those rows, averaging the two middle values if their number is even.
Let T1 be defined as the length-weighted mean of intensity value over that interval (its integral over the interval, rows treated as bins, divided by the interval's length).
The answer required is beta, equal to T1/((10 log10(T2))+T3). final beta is 0.657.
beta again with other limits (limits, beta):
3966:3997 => 0.669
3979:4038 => 0.654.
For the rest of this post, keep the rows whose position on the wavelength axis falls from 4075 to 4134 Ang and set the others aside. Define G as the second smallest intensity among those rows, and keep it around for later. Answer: 3.91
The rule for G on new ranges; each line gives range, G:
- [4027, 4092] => 3.76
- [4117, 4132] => 4.04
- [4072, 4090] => 4.03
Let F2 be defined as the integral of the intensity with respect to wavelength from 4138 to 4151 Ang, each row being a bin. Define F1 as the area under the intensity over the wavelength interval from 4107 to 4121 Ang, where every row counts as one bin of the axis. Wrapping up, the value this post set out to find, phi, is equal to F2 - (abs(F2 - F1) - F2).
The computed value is 93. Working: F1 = 57.6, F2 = 50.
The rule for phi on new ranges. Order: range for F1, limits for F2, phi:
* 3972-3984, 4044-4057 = 104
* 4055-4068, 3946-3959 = 112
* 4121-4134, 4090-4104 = 112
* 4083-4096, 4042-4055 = 106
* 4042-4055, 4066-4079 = 108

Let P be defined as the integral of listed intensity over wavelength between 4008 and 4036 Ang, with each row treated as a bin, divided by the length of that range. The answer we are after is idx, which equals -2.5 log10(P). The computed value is -1.53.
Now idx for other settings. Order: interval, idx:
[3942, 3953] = -1.64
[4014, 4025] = -1.47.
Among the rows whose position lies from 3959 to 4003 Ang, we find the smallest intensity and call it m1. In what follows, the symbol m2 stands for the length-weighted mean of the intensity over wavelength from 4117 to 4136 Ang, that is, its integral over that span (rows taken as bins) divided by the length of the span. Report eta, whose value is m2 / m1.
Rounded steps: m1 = 4.08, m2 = 3.95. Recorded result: 0.97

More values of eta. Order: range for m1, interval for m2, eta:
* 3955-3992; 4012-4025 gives 0.96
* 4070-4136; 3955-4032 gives 1.25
